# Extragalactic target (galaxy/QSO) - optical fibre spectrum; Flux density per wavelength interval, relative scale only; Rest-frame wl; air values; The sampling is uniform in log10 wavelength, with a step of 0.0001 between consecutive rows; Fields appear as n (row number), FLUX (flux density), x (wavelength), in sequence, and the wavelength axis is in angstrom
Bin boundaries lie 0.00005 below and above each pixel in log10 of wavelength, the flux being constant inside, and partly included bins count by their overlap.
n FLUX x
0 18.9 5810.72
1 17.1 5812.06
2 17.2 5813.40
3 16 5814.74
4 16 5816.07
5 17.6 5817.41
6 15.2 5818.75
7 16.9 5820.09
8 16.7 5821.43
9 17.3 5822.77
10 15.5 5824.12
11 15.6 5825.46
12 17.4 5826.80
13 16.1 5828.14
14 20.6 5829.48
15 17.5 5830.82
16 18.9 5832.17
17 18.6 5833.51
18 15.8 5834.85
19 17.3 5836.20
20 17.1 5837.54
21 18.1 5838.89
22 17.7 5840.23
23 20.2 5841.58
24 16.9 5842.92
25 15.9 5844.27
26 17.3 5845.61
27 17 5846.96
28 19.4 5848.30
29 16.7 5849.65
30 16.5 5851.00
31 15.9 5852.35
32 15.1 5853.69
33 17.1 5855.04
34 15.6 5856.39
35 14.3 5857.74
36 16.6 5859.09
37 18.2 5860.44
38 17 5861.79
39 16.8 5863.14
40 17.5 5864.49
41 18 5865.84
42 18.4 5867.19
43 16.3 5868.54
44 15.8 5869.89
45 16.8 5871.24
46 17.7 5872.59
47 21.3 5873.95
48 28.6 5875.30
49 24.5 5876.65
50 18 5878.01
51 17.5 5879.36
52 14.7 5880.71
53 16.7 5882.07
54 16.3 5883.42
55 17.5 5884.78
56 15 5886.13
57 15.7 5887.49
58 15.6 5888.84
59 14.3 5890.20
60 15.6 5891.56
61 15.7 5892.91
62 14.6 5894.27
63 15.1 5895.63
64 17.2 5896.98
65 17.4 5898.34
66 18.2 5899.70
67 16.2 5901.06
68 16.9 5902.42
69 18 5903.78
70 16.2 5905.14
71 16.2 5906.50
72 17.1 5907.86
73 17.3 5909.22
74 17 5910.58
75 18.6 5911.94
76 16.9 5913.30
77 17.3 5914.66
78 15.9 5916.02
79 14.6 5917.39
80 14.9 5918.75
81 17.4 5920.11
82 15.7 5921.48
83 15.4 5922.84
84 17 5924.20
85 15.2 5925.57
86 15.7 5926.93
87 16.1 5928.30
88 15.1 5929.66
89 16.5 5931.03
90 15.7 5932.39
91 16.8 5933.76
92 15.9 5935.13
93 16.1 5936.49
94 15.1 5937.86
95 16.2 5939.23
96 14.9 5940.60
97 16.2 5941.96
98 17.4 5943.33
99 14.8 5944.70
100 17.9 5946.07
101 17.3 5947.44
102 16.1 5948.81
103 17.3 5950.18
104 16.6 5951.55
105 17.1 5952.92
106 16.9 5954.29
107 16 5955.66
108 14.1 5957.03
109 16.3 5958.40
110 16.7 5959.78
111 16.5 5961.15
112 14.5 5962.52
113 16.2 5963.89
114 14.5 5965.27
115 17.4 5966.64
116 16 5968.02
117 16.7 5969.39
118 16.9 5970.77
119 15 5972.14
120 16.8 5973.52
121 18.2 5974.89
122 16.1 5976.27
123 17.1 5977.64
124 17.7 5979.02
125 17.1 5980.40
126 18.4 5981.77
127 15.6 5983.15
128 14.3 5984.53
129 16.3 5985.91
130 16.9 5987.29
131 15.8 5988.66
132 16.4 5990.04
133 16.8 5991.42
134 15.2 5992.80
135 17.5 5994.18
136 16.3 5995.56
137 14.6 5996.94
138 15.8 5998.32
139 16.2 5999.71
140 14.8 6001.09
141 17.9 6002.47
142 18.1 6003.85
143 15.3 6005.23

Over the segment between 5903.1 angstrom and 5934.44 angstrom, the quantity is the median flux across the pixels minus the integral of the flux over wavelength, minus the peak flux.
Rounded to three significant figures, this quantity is -516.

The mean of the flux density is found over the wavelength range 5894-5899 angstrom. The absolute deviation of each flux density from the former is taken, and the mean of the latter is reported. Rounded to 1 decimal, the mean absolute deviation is 1.2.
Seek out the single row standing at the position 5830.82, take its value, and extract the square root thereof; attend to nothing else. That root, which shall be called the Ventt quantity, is 4.18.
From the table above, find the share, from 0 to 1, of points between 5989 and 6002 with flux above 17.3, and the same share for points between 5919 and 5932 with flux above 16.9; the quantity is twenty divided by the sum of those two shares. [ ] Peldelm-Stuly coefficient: 60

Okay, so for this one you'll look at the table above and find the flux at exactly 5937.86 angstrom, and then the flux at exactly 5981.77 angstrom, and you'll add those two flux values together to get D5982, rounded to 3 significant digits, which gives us 33.5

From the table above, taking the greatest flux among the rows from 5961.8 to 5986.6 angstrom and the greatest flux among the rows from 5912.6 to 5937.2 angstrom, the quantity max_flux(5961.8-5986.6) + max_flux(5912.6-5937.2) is 36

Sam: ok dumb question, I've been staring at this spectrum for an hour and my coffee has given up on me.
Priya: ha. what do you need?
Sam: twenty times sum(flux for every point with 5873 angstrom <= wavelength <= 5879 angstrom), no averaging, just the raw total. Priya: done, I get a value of 1848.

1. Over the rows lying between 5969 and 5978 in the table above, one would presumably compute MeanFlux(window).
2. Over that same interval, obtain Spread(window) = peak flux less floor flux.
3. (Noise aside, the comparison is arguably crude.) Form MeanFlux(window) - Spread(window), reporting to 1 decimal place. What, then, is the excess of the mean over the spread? 13.5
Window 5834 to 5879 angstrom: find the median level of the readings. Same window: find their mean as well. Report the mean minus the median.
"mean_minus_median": 0.64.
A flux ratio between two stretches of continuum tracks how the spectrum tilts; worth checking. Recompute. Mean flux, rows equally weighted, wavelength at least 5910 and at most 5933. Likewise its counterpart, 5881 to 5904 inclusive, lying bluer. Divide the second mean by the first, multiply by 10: 10.0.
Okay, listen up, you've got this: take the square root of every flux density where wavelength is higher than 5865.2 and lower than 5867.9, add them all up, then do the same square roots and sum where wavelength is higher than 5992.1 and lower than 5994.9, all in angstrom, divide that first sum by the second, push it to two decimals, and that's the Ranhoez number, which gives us 1.06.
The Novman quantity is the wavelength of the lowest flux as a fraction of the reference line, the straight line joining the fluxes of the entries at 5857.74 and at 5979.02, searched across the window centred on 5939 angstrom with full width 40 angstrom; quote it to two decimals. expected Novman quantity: 5957.03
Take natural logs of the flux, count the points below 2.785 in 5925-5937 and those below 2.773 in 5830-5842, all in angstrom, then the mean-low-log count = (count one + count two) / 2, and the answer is 4.0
